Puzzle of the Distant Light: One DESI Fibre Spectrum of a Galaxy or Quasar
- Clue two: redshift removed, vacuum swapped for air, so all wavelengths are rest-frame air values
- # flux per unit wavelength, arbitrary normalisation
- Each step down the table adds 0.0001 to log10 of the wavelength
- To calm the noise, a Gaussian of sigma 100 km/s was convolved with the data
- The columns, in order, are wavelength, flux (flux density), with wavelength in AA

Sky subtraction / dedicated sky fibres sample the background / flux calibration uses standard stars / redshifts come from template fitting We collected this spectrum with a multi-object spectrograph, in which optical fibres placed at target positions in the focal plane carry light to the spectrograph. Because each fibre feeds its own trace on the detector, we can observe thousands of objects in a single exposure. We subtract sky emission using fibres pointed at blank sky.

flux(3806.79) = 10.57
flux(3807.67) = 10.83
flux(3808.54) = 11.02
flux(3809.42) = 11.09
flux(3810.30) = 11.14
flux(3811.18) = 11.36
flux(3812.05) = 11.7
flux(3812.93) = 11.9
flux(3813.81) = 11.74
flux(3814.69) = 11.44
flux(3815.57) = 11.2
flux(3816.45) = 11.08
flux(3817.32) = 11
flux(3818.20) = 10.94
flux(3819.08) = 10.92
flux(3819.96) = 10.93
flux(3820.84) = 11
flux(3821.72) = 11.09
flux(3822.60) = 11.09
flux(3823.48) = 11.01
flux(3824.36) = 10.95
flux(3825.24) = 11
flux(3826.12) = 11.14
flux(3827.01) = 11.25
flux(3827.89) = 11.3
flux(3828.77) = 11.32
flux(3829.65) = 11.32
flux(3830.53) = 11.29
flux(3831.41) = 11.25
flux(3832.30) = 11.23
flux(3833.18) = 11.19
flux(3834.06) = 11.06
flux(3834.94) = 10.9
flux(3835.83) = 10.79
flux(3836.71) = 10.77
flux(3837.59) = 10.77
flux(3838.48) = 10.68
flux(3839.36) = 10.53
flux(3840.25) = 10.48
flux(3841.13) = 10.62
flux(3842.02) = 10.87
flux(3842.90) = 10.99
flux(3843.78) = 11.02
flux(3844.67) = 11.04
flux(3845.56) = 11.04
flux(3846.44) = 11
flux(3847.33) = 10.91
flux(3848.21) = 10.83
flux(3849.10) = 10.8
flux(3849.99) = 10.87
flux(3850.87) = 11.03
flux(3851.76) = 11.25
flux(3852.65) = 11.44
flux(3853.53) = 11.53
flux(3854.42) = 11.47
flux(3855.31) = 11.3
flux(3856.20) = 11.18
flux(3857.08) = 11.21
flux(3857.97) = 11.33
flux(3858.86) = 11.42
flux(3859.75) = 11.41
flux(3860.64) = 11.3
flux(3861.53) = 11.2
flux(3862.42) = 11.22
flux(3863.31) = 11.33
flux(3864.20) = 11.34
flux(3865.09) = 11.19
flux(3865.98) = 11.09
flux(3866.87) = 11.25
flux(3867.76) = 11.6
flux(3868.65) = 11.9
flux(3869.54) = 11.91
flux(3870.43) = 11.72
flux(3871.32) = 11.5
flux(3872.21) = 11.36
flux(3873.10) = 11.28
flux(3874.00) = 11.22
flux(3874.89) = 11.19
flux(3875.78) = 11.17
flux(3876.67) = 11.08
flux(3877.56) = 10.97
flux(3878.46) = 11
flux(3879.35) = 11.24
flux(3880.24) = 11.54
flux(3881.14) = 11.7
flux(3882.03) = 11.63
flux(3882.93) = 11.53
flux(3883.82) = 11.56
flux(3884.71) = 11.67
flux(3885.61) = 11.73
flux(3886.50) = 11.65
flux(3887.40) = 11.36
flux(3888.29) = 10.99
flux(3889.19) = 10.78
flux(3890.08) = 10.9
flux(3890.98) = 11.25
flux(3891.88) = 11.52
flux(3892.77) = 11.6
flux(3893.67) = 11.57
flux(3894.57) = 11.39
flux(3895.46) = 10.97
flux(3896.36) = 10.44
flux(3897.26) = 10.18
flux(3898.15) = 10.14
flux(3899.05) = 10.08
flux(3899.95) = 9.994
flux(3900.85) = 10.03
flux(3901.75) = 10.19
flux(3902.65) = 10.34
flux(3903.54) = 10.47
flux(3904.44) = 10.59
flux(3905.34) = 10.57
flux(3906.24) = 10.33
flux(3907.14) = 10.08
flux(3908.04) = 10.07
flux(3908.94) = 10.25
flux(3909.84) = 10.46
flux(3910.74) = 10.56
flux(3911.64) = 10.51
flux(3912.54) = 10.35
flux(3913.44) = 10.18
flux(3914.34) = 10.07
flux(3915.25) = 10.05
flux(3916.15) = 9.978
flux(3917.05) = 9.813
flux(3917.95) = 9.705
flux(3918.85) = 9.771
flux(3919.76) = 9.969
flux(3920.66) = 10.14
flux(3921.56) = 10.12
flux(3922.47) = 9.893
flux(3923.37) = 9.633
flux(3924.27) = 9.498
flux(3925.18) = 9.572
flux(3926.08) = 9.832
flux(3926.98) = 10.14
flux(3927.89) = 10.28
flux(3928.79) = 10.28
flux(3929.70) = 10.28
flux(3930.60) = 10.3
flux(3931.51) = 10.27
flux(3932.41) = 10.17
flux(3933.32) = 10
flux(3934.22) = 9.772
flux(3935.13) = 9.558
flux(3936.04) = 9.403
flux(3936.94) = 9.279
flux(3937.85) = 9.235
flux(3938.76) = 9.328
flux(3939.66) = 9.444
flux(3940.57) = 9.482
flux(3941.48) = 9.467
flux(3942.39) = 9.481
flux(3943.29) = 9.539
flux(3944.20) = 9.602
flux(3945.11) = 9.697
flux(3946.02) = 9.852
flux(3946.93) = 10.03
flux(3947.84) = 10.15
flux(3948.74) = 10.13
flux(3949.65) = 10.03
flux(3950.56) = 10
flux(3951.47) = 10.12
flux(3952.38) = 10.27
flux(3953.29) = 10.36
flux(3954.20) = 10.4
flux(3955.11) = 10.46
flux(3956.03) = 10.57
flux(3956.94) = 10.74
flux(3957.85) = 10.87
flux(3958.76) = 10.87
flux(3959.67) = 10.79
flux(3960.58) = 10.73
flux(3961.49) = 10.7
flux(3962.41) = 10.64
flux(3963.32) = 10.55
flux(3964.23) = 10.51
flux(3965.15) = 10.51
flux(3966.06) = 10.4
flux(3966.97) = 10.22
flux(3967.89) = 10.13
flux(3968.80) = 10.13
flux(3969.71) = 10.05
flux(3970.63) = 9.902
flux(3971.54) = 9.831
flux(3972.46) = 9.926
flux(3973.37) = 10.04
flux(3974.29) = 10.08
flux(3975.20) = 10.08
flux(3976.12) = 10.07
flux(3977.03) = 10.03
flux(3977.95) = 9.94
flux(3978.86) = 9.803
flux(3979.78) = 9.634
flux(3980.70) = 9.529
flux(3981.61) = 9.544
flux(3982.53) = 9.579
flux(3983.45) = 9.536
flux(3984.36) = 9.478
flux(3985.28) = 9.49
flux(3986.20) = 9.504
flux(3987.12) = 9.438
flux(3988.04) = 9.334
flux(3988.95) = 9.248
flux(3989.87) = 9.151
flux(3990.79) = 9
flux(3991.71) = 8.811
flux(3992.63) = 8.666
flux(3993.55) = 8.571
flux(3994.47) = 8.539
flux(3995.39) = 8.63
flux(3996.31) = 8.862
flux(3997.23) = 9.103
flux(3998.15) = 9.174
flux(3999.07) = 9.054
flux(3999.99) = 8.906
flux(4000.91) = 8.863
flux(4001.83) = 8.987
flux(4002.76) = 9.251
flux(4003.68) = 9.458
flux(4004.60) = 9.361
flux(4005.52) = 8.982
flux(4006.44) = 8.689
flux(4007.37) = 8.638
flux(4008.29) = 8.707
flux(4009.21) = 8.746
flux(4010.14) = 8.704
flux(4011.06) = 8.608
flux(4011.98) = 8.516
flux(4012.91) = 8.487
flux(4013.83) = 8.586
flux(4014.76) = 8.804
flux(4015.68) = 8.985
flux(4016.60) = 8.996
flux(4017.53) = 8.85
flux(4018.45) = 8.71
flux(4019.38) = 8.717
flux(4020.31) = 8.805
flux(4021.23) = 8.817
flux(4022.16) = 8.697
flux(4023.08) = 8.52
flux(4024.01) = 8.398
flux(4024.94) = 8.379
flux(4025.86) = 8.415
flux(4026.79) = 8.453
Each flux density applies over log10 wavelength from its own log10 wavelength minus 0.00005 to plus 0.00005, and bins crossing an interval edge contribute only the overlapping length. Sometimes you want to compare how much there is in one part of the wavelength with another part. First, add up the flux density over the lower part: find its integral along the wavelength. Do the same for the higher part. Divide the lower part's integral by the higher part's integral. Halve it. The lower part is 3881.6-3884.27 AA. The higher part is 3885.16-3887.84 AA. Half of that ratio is 0.50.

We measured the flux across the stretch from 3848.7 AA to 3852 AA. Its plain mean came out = 11.0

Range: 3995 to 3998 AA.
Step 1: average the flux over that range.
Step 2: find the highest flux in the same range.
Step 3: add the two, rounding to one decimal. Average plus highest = 18.0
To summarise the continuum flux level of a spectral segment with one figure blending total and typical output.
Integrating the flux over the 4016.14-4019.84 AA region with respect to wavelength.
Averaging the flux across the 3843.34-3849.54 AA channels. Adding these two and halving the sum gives 22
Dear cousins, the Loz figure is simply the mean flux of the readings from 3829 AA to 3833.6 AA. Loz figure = 11.3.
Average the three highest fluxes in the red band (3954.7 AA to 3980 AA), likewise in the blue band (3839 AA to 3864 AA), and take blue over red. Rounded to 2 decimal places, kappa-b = 1.06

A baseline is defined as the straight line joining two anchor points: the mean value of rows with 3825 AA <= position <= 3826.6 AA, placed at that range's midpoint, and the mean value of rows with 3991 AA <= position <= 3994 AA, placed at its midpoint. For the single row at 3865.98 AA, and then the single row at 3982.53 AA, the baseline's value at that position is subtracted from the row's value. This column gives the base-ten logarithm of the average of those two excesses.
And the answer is -0.17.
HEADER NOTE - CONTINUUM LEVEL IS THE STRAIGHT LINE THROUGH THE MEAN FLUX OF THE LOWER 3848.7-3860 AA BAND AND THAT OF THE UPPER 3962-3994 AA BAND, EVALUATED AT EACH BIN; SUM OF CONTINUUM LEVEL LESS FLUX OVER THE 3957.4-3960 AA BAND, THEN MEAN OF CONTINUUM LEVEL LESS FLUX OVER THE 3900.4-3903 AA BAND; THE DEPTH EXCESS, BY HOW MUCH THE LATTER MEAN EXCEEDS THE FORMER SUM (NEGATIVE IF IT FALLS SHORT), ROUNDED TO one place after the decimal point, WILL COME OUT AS 3.1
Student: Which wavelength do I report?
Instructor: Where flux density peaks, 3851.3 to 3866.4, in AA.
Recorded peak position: 3853.53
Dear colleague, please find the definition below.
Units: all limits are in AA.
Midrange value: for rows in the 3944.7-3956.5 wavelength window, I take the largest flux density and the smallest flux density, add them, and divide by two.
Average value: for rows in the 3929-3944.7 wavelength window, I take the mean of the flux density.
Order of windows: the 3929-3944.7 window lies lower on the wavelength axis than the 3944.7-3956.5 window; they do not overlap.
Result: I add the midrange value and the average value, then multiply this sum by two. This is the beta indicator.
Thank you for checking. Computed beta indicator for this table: 39.6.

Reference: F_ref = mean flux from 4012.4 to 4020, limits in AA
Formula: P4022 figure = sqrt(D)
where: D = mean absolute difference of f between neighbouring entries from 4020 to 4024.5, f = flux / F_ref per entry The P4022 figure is 0.11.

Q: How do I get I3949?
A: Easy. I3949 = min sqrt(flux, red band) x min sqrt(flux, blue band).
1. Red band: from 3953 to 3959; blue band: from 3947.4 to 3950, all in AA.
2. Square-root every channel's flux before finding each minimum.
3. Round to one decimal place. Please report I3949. 10.2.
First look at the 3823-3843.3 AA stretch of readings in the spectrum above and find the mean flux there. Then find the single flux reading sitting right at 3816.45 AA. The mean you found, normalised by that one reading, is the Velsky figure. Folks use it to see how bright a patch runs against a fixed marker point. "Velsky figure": 0.99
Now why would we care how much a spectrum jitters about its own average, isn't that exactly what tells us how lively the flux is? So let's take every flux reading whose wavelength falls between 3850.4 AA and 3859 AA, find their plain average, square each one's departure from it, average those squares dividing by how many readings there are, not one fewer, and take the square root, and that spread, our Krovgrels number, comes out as 0.15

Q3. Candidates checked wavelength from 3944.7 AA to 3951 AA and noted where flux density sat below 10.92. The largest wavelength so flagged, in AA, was 3950.56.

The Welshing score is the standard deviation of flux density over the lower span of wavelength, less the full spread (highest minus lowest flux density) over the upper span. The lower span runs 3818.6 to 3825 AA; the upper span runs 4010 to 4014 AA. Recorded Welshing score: -0.15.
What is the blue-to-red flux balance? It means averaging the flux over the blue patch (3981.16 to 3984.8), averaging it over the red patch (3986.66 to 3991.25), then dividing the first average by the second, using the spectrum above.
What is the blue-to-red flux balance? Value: 1.032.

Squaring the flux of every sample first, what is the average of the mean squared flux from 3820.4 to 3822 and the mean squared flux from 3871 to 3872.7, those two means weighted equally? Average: 126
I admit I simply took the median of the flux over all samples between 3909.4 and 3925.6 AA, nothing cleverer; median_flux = 10.01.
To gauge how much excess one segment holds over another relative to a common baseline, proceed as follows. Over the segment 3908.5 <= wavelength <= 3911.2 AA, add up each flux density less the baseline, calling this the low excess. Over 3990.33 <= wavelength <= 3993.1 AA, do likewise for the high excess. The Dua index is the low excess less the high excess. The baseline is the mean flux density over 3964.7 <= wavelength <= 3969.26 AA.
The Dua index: 4.8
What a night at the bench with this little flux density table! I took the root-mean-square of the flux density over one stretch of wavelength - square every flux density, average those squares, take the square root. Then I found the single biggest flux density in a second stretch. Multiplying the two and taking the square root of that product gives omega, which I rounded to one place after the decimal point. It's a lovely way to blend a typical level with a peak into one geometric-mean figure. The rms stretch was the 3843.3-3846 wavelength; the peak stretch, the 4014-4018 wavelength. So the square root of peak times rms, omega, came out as 10.0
